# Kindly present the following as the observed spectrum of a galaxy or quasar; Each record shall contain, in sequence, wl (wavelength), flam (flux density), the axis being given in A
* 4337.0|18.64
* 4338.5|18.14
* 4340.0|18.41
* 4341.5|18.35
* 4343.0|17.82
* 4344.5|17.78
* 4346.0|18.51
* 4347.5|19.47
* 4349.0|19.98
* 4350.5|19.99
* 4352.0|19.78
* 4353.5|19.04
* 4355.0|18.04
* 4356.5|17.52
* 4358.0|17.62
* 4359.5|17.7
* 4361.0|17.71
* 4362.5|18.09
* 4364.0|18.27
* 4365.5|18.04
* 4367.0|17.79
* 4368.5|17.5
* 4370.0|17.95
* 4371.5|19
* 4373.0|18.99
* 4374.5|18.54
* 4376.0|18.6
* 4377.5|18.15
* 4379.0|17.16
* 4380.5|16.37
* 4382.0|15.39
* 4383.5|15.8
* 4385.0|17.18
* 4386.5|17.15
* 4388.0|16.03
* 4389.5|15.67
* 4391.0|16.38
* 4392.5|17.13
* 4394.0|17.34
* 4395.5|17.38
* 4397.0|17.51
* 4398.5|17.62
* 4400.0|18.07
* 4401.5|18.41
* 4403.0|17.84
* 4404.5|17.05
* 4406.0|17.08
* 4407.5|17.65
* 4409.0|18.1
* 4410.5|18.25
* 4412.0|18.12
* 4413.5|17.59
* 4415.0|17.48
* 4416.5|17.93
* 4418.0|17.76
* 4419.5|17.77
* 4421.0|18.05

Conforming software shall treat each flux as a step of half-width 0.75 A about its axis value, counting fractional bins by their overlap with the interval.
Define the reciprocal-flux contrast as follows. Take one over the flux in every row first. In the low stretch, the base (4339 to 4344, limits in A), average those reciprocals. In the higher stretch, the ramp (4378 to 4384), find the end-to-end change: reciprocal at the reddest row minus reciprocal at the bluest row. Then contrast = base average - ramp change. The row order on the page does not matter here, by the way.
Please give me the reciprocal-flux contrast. 0.0500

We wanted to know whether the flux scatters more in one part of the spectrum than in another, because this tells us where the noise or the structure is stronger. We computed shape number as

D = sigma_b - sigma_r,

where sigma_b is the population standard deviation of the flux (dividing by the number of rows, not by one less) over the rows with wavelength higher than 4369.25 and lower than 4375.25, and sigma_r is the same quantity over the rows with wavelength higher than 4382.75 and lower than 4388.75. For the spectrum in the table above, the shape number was -0.2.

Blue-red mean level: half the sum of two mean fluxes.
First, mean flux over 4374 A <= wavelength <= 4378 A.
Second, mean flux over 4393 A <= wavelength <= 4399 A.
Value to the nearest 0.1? 17.9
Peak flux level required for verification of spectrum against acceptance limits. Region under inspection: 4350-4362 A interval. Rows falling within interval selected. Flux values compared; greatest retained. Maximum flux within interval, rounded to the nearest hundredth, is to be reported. 19.99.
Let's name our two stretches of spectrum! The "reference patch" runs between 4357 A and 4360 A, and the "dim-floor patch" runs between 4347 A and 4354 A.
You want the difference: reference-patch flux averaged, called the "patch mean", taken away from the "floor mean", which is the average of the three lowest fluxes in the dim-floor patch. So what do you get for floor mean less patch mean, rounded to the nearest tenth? 1.8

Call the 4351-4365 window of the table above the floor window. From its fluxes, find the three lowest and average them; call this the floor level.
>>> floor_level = 17.6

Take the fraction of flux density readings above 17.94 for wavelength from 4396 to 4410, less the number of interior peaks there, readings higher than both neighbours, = -0.67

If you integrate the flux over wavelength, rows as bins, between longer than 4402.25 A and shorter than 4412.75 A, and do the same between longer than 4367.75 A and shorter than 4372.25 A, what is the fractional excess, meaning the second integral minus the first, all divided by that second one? -1.3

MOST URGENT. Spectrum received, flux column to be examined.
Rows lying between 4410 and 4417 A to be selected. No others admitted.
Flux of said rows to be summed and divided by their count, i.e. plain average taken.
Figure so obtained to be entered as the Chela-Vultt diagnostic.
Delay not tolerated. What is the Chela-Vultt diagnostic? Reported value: 17.9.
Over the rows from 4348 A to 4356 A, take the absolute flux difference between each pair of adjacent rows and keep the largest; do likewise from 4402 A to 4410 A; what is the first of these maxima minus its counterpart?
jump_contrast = 0.21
